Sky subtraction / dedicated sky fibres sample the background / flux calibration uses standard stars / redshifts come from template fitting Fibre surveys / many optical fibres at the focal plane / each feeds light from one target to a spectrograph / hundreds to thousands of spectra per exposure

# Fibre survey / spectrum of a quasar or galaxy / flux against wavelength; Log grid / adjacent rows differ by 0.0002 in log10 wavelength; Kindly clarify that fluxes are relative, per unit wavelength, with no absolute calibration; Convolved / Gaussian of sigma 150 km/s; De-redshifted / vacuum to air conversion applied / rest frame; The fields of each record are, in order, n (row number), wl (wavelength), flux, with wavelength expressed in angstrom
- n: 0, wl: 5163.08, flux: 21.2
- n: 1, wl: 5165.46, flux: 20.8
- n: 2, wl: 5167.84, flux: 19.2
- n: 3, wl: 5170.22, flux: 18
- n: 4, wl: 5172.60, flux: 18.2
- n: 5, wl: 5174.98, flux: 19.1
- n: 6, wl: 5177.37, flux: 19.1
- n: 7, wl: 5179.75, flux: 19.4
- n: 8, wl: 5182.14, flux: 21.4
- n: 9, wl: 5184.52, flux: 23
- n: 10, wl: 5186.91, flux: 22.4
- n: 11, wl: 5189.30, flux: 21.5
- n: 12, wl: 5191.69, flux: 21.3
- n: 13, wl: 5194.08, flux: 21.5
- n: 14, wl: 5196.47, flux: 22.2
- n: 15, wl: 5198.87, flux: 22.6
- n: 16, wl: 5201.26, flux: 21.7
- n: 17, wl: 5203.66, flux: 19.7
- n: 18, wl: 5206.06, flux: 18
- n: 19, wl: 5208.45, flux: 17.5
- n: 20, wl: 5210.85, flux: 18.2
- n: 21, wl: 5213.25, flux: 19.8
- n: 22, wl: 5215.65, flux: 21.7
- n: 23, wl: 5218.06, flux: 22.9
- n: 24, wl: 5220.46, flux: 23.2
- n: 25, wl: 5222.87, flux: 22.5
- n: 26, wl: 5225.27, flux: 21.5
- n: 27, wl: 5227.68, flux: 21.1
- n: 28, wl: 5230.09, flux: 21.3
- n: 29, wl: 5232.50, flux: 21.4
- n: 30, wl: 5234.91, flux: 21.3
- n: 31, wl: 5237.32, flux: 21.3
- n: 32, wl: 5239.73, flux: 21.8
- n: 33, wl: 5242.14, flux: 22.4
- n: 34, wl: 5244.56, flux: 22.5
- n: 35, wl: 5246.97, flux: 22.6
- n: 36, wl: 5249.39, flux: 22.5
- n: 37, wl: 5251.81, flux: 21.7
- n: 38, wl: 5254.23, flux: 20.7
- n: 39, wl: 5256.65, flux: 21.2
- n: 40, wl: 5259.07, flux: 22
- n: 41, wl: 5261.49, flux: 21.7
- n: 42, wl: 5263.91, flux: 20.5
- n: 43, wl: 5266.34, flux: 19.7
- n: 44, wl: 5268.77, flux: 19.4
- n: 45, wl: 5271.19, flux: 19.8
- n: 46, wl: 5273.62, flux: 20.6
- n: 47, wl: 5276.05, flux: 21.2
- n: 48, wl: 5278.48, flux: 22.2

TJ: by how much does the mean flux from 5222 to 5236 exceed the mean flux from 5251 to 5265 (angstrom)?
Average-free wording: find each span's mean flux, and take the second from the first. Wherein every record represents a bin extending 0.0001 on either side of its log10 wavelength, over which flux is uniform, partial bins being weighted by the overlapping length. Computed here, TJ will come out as 0.2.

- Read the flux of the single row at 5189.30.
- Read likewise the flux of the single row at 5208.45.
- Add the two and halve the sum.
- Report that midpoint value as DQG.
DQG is 19.5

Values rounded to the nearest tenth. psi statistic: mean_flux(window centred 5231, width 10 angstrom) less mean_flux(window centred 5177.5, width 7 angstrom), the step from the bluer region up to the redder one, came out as 2.1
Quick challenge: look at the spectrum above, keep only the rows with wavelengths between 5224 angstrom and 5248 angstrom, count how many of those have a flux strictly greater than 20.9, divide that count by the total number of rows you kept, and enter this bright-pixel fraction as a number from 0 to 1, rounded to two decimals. 1.00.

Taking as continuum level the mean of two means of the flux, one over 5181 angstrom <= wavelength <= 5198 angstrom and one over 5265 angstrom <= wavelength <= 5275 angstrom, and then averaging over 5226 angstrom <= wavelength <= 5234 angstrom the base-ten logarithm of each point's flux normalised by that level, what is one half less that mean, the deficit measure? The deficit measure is 0.49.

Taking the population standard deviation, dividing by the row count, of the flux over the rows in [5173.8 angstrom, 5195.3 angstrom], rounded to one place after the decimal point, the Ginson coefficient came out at 1.4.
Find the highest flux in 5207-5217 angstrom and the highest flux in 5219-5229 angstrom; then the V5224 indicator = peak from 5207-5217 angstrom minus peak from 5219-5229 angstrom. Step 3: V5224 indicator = -1.5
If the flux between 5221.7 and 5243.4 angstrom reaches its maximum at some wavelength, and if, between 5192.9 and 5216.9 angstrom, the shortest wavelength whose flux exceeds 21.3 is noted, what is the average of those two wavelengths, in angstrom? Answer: 5208.5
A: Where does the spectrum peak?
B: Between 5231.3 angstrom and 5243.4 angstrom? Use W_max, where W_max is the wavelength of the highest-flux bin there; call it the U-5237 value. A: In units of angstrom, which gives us 5242.14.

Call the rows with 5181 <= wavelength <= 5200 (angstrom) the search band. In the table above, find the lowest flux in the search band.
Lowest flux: 21.3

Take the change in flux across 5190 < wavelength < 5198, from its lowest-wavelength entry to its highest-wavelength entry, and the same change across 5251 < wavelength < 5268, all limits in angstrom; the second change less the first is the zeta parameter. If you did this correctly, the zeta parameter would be -3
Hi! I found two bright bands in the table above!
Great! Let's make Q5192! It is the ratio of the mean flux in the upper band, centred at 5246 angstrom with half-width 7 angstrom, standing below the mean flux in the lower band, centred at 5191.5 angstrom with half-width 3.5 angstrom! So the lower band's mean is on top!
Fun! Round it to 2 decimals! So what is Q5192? 0.96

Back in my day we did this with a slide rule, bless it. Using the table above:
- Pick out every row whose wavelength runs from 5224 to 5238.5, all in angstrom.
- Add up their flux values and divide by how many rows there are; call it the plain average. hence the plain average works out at 21.3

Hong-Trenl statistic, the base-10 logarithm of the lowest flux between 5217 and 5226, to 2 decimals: 1.33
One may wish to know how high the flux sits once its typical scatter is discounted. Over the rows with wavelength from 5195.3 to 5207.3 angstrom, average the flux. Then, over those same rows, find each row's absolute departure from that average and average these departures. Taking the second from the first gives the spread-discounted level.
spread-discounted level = 19.2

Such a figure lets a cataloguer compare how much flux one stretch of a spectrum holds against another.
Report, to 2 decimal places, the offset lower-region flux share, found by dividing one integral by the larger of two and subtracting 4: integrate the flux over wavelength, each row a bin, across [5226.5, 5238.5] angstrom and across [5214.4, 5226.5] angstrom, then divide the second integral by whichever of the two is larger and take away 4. -3.00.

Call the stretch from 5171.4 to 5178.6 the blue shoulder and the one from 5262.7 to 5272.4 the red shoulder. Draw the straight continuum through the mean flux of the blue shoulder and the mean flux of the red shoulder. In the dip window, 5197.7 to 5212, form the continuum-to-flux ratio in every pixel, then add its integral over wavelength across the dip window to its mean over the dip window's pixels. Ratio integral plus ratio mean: 15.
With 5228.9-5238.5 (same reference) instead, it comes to 10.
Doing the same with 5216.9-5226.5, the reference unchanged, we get 9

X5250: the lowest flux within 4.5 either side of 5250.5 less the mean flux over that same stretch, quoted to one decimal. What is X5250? -1.2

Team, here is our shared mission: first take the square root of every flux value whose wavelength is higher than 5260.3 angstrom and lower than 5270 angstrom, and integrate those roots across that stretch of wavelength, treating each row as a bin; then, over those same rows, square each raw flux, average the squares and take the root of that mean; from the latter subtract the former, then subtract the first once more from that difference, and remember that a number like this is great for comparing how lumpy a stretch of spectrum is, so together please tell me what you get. -67.1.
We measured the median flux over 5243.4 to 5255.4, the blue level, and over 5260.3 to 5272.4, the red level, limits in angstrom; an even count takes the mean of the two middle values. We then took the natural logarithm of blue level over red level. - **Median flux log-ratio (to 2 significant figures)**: 0.13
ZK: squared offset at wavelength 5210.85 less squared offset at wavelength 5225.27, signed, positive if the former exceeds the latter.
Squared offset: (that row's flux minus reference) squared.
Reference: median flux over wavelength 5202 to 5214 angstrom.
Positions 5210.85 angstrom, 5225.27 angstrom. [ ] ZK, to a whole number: -11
